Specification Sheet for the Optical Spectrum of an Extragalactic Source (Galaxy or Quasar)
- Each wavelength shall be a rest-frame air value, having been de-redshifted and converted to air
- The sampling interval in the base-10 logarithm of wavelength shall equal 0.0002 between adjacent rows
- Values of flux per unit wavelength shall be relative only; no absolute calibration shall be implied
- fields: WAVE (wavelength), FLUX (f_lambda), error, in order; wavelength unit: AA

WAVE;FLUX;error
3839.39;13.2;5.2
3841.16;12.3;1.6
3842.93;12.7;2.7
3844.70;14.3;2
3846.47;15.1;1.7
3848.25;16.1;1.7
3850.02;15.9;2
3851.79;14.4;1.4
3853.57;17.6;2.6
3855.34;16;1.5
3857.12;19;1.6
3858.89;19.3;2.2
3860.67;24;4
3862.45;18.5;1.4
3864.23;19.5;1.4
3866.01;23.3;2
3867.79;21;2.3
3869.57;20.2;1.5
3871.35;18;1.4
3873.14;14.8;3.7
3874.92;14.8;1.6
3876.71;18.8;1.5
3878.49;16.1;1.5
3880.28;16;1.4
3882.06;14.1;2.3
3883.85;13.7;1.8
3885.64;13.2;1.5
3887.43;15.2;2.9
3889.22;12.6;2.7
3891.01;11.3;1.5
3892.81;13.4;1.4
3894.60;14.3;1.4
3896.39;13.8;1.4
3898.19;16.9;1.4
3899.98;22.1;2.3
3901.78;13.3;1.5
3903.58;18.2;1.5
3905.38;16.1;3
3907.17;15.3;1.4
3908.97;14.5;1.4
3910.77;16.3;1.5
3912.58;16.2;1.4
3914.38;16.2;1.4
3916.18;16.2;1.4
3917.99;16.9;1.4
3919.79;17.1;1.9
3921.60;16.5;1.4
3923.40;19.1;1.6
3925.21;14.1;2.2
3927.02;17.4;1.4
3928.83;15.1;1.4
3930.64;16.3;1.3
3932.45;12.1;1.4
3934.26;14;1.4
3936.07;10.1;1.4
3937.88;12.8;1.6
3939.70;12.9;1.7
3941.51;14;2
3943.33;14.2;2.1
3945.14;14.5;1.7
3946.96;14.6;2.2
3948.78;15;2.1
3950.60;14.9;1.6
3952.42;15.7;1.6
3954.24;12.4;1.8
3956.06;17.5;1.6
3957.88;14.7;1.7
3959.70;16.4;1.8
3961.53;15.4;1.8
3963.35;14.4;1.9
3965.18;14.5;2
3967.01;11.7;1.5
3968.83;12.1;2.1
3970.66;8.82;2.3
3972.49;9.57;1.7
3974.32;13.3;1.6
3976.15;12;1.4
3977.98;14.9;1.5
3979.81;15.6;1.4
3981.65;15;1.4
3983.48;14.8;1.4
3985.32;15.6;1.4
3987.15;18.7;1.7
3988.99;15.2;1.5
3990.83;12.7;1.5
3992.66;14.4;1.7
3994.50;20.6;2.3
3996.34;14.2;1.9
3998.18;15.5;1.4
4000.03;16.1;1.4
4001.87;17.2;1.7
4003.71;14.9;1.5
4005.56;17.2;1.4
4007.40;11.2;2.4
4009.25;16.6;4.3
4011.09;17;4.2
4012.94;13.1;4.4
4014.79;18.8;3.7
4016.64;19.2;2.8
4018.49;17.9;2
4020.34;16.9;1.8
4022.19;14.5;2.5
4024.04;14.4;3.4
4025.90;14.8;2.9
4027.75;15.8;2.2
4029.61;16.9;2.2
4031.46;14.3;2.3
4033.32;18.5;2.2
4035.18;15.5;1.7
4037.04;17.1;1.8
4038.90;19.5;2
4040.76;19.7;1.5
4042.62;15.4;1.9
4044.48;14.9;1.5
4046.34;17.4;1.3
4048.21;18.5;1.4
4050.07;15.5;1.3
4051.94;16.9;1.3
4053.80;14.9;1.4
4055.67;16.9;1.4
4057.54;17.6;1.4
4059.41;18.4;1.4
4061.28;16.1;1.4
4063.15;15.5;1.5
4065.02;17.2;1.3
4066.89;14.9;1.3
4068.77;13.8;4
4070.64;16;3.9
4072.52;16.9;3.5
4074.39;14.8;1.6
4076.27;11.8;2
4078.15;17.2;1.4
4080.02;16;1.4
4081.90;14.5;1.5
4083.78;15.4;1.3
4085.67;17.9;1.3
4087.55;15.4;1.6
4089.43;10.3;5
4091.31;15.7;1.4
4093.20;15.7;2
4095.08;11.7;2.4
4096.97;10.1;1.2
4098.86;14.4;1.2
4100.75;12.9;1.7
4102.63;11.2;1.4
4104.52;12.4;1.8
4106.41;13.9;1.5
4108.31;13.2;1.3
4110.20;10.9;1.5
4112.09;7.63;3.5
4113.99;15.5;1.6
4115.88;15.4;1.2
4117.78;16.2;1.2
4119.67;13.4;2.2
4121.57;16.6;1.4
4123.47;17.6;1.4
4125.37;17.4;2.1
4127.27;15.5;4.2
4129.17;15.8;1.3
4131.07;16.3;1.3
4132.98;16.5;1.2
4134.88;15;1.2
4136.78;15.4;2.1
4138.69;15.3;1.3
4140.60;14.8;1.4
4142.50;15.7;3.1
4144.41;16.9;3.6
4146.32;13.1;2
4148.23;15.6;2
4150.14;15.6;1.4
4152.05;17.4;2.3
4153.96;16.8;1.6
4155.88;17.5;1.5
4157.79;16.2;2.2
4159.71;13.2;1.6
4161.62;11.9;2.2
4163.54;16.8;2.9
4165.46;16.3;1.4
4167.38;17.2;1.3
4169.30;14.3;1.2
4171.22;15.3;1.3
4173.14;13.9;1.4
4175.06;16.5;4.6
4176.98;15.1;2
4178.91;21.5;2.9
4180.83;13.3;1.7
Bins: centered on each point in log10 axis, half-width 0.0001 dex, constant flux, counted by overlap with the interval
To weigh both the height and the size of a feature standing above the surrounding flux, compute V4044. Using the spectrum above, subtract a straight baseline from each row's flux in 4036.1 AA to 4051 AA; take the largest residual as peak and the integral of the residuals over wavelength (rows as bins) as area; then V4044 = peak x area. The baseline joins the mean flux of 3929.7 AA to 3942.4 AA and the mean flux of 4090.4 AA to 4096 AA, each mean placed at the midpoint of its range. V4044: 278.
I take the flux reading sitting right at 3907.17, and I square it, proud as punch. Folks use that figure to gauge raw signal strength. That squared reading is 234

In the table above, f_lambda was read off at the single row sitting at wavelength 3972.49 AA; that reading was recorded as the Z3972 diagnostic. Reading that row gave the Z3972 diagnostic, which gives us 9.57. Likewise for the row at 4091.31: 15.7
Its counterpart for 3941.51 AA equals 14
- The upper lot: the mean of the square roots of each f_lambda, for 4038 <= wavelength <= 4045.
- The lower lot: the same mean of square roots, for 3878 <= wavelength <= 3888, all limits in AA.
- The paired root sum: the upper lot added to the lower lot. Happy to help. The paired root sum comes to 8.0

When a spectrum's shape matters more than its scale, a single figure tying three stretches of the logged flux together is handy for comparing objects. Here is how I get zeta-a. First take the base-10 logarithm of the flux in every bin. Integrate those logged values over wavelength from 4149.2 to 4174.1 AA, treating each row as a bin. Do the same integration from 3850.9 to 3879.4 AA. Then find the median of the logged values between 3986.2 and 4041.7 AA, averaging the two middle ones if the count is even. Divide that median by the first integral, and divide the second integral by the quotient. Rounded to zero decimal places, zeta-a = 877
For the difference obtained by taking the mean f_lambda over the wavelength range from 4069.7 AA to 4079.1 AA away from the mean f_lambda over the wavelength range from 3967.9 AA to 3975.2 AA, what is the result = -4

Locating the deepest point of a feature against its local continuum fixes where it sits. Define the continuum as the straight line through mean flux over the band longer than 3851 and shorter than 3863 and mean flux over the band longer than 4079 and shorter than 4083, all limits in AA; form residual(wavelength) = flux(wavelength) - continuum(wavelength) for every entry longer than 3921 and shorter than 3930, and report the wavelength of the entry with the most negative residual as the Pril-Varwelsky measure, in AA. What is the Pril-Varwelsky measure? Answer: 3925.21 AA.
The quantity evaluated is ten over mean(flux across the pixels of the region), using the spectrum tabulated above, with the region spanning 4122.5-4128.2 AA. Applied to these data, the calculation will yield 0.59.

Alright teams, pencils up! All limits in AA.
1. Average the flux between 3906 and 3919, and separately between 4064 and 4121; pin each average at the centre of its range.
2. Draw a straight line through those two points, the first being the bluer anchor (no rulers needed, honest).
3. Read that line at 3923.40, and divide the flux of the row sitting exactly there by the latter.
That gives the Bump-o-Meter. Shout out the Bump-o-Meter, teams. 1.21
